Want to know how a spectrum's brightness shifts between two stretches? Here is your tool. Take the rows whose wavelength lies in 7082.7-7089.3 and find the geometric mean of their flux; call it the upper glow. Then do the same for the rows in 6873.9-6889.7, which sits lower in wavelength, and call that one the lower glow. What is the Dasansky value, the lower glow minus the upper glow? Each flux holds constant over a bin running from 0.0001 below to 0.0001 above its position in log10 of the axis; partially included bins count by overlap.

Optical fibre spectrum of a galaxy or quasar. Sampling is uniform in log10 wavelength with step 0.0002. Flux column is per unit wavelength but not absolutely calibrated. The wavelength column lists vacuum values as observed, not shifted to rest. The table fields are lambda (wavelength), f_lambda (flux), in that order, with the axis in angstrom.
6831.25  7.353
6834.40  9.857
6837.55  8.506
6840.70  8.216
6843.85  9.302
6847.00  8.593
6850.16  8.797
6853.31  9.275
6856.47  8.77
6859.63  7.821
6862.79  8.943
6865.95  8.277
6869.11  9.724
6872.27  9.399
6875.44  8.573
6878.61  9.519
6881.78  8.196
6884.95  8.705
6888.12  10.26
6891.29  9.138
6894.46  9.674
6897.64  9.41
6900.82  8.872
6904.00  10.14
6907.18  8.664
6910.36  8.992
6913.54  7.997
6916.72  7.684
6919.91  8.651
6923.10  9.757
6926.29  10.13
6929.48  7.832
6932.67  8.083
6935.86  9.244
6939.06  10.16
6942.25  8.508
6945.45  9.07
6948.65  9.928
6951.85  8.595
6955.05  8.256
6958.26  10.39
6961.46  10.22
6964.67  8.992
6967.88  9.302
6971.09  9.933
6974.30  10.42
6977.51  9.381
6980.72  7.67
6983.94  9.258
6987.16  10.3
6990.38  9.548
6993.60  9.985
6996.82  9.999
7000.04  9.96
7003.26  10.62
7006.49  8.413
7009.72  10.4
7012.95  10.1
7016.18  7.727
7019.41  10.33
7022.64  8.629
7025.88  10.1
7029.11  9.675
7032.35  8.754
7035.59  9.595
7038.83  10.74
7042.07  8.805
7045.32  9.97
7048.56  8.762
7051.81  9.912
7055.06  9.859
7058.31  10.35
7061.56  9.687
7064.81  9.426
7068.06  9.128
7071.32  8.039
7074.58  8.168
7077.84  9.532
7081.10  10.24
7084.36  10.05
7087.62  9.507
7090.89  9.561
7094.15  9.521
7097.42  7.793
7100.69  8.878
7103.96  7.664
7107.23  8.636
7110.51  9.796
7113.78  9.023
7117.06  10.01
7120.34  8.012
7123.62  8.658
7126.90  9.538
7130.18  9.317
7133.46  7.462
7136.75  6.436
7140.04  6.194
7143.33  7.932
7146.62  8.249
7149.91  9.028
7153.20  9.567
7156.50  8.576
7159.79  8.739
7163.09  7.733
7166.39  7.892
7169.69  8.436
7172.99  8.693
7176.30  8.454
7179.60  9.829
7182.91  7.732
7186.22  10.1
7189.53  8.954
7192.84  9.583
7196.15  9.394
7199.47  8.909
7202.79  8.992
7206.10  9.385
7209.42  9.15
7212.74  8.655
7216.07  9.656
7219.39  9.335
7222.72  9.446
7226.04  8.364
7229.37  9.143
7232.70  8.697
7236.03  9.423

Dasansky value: -0.8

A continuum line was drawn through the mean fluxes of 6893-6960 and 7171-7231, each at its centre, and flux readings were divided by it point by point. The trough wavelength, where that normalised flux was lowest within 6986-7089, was 7016.18 angstrom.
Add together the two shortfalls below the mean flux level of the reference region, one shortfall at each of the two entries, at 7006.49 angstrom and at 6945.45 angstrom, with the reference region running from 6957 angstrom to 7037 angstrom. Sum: 1.7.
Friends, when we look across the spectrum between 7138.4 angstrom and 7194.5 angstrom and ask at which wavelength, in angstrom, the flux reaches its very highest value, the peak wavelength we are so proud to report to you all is 7186.22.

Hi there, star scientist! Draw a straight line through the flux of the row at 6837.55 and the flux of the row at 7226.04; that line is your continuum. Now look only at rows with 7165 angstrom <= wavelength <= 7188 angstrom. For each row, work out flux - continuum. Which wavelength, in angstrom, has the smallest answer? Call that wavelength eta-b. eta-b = 7182.91 angstrom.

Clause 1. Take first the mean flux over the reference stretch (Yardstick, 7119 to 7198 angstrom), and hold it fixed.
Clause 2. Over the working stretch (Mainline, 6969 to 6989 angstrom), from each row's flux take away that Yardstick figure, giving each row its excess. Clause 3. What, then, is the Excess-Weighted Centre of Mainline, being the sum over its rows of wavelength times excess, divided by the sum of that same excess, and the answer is 6978.2 angstrom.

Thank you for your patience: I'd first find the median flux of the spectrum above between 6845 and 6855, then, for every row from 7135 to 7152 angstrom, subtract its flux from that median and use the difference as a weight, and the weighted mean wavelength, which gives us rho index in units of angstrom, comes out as 7139.5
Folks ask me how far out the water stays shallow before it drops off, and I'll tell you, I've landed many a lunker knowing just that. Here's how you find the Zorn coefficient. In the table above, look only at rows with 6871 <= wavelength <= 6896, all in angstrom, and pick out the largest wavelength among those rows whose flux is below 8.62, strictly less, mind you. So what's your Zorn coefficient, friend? 6881.78 angstrom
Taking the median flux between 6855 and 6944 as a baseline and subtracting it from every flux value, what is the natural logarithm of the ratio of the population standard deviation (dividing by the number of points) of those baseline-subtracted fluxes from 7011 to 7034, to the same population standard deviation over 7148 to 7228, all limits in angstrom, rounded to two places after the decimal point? 0.36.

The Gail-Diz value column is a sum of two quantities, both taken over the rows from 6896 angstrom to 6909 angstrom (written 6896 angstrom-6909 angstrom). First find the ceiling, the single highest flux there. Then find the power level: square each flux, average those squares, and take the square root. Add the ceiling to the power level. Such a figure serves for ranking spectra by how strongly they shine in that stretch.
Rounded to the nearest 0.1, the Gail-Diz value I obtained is 19.4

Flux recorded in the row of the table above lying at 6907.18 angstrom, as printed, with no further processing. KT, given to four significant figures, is 8.664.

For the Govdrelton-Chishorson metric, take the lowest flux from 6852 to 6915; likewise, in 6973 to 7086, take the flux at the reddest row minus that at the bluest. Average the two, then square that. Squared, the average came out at 14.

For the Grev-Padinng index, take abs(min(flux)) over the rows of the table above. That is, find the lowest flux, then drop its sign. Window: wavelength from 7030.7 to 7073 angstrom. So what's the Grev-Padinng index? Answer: 8.04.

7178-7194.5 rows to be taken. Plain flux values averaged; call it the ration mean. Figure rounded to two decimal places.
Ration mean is 9.24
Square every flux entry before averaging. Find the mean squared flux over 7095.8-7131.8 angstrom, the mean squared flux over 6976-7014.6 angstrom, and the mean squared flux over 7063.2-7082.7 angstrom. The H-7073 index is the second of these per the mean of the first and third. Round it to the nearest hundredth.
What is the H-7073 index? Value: 1.15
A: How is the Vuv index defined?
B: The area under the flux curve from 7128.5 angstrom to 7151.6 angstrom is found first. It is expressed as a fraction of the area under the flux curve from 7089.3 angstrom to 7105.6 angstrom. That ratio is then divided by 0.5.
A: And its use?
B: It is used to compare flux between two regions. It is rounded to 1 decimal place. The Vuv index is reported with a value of 2.5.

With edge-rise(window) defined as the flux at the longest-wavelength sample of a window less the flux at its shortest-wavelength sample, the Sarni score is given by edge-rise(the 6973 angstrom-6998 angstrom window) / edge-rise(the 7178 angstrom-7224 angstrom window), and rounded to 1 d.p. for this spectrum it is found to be 1.1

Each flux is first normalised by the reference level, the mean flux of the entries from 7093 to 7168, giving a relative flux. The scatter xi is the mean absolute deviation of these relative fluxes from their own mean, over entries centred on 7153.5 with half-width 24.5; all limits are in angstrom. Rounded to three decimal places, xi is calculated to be 0.086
